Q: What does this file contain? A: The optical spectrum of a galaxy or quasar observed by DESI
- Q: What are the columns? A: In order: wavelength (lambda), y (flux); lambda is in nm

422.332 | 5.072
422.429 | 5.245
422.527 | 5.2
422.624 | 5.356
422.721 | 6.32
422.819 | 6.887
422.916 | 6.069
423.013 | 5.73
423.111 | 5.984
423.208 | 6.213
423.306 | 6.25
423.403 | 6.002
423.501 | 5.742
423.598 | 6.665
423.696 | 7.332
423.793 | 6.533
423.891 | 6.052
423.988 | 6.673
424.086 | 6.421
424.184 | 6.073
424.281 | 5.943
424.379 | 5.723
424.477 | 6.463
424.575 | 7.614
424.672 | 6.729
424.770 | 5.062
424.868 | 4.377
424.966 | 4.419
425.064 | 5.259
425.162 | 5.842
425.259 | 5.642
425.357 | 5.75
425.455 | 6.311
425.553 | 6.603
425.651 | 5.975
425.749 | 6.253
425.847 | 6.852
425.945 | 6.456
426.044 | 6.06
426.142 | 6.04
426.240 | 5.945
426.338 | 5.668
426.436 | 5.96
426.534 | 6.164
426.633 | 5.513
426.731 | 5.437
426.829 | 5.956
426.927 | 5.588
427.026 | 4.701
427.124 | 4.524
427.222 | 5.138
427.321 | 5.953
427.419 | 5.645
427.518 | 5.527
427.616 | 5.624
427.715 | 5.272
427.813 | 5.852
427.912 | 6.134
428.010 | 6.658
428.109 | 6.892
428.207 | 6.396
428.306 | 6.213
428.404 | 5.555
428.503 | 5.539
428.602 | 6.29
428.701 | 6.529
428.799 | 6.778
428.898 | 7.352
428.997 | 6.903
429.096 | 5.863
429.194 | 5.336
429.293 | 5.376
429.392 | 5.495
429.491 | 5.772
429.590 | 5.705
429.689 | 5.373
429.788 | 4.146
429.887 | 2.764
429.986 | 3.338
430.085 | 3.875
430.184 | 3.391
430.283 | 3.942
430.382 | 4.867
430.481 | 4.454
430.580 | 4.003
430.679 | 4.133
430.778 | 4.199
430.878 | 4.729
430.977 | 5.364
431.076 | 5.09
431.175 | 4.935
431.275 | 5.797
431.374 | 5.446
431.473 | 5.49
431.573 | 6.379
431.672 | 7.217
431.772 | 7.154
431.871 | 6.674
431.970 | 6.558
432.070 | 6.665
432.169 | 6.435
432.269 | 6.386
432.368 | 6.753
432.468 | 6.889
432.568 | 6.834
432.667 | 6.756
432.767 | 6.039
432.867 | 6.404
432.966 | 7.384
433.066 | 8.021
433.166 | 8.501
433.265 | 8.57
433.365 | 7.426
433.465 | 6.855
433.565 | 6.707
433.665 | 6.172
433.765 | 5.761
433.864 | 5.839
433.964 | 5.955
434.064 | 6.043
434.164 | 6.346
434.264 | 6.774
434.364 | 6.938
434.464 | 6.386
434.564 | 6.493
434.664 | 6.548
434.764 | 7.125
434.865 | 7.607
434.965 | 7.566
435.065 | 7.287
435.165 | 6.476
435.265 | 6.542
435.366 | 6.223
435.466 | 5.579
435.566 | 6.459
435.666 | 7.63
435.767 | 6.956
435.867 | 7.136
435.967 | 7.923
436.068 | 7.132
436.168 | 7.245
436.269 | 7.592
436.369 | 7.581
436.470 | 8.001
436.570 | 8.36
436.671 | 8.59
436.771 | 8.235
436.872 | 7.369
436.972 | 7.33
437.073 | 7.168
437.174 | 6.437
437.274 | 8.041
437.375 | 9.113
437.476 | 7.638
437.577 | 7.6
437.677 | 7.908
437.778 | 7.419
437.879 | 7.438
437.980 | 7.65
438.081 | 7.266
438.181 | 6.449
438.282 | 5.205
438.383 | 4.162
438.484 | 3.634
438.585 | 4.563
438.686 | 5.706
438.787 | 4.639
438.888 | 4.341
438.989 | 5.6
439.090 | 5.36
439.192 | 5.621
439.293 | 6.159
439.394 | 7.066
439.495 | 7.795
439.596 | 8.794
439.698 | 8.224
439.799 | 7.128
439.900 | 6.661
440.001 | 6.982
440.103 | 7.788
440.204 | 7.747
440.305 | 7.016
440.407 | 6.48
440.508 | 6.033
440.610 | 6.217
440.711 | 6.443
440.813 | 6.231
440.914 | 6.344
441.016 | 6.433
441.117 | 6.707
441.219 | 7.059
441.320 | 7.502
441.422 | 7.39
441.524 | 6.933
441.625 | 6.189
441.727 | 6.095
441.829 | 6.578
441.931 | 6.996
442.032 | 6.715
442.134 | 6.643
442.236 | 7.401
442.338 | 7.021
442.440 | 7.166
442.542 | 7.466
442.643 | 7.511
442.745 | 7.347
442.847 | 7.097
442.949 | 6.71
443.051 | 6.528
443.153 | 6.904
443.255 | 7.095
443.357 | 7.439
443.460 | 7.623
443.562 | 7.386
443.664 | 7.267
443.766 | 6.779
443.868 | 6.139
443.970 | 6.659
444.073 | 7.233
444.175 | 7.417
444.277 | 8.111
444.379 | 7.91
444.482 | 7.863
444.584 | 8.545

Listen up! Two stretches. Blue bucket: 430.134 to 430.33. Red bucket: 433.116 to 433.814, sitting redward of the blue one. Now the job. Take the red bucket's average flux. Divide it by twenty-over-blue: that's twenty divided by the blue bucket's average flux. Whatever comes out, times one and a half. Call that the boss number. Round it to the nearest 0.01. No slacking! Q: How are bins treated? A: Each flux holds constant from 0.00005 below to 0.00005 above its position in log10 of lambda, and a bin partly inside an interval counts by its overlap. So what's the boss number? 1.96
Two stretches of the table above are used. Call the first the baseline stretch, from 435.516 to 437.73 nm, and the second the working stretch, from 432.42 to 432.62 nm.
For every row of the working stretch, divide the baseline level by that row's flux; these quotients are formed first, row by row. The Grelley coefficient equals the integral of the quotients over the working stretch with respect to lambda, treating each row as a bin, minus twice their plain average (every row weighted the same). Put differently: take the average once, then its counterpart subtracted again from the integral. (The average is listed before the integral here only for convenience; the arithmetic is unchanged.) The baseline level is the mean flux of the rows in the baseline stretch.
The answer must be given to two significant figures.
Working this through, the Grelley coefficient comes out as -2.0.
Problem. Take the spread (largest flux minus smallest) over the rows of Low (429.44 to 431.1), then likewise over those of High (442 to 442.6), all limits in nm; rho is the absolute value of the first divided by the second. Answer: 3.7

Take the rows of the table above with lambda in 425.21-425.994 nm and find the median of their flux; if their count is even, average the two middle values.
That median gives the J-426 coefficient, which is 6.3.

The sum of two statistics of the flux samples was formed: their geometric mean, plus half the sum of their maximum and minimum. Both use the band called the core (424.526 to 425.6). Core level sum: 11.7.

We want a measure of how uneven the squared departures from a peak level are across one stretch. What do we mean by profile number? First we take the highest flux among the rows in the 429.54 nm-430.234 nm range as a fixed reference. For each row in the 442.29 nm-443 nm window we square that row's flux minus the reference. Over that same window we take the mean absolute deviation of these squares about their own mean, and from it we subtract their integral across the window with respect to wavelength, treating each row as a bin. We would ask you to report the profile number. -1.0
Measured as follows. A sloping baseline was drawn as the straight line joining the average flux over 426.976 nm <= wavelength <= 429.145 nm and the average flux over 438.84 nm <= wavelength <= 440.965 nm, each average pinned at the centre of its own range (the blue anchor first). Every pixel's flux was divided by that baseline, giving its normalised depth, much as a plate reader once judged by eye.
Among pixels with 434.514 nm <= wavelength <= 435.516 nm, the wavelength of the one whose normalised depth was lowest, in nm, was 435.466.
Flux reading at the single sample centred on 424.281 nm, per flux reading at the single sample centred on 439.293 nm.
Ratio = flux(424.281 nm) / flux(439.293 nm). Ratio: 0.96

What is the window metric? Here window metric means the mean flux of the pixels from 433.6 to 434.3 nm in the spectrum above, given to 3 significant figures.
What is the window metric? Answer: 6.13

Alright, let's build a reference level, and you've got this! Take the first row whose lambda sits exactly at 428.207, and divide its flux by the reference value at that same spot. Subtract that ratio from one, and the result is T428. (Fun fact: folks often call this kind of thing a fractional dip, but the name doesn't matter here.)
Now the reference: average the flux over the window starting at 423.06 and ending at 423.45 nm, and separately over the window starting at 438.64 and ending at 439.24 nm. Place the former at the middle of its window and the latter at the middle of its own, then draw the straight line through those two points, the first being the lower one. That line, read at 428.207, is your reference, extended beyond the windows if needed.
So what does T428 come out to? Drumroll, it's -0.1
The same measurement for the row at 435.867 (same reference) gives -0.3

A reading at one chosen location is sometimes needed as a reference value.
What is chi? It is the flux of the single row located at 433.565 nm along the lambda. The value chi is 6.707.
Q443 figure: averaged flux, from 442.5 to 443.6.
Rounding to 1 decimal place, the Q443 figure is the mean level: 7.2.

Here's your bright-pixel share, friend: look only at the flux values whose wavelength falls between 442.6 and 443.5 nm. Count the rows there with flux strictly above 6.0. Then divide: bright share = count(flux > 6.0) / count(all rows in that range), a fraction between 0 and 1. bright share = 1.0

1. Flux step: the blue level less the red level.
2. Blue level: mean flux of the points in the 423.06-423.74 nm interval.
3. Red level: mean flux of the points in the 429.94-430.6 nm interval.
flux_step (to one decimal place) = 2.3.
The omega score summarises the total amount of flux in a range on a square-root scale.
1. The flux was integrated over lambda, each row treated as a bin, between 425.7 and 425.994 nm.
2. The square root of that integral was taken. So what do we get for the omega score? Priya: 1.38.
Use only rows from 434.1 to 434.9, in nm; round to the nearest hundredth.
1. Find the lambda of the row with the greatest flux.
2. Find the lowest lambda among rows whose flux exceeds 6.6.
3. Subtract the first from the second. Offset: -0.60 nm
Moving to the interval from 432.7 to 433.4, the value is -0.30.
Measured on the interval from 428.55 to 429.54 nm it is -0.10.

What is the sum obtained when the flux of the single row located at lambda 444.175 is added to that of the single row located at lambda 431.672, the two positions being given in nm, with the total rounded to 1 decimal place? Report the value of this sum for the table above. 14.6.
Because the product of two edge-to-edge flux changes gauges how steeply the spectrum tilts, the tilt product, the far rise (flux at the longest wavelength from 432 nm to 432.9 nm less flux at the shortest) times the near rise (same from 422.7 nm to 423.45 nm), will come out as 0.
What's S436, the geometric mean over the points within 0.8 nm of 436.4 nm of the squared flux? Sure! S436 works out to 57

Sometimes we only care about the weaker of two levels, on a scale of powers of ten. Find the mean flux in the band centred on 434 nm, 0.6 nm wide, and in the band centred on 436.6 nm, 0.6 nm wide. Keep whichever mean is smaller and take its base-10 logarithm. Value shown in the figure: 0.79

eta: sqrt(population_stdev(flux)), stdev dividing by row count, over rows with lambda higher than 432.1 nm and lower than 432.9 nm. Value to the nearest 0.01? 0.52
